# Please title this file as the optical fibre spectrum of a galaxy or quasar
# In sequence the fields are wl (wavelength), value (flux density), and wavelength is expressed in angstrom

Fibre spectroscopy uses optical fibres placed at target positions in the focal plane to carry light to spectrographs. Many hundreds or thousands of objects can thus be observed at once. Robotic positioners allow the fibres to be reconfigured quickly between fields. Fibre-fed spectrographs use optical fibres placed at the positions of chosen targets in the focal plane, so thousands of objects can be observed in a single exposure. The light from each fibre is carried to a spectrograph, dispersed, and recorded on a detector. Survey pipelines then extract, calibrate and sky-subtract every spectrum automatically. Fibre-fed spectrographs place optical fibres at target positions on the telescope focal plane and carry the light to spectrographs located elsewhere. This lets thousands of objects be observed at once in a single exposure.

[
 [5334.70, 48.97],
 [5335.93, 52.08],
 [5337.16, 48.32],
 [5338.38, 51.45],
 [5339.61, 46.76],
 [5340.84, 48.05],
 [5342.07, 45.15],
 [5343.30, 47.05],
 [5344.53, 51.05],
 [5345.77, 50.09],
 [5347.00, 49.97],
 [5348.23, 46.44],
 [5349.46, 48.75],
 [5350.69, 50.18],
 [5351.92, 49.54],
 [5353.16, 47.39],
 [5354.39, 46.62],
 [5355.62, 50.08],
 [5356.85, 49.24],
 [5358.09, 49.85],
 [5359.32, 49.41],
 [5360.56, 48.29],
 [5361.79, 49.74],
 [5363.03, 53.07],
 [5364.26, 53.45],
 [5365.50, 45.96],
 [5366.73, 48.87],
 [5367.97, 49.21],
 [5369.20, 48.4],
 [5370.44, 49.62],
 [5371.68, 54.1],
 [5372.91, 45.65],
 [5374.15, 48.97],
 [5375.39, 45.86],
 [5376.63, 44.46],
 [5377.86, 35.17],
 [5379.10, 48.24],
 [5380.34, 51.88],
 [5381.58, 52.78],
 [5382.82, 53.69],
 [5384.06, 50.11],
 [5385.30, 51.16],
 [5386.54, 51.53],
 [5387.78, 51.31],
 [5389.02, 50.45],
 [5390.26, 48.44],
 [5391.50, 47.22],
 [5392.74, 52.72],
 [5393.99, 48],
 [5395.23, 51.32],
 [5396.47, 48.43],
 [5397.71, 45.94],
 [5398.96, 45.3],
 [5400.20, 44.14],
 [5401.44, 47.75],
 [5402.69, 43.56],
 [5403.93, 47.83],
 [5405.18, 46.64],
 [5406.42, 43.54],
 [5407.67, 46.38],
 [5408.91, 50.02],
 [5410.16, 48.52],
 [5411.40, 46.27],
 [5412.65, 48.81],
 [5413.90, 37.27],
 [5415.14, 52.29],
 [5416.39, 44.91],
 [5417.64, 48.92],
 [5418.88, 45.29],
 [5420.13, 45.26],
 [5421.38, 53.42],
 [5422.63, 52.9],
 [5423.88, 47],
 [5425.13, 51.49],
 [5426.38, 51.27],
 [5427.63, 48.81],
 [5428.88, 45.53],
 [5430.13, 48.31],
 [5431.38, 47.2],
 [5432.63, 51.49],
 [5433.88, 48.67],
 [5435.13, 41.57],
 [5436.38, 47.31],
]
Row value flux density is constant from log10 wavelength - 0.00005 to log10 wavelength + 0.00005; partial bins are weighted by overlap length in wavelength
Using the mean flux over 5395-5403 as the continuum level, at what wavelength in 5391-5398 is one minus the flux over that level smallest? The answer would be 5392.74 angstrom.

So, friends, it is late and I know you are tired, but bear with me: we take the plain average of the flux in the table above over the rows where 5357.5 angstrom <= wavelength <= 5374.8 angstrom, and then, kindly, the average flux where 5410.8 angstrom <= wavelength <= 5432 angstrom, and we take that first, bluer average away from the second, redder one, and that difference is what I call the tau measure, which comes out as -1.7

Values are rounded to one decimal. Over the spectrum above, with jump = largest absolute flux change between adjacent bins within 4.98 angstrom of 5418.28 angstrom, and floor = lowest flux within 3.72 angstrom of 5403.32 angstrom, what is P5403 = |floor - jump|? 28.5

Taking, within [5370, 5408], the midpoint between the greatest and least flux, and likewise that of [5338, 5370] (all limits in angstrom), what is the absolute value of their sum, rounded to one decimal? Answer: 93.9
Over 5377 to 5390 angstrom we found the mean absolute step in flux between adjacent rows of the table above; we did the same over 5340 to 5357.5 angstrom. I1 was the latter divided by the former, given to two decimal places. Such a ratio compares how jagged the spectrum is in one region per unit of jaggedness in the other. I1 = 0.70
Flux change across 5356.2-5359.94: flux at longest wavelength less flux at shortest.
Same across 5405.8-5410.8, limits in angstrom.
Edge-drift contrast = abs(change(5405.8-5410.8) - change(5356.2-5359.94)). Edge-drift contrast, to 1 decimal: 4.8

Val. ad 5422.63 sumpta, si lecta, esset 52.9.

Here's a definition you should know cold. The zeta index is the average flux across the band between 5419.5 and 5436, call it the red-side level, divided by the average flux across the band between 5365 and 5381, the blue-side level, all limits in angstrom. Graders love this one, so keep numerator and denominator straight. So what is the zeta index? 1.03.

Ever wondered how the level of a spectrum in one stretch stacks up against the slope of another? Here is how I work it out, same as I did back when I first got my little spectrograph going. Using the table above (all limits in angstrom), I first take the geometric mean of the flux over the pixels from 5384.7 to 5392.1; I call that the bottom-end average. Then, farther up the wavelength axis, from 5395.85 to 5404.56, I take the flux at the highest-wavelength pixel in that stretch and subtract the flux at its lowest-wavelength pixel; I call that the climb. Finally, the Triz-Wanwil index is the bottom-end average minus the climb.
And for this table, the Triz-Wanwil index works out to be 50.6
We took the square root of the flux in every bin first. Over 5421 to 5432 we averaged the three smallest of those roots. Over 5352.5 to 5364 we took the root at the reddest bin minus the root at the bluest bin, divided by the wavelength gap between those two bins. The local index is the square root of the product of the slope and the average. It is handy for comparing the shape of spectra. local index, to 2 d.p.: 0.53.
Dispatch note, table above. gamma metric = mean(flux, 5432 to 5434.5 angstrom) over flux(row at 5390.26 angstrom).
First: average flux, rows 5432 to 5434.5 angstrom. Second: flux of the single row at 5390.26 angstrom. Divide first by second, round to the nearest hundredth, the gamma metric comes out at 1.03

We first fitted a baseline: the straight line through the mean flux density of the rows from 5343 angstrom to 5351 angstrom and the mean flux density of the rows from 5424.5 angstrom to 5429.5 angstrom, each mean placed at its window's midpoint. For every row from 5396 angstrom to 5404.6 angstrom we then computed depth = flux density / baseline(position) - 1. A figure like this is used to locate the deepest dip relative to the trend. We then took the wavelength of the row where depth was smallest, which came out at 5402.69 angstrom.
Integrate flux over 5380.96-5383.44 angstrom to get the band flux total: 131.9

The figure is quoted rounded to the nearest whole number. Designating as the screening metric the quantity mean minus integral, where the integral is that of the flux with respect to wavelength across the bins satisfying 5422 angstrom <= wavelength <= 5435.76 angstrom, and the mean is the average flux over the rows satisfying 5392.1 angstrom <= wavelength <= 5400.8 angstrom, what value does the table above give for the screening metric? -620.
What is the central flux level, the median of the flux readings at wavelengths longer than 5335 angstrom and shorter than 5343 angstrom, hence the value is 48.2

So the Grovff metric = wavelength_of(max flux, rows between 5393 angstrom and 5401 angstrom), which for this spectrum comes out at 5395.23 angstrom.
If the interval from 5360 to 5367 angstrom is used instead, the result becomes 5364.26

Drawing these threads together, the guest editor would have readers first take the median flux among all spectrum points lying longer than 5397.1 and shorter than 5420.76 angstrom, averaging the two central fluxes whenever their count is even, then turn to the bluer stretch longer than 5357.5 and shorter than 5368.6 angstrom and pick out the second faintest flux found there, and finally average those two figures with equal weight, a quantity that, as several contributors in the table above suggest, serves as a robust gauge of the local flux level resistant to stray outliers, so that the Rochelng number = 47.3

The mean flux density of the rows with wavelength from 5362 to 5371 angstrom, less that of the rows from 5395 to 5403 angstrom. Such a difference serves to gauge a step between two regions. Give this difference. 3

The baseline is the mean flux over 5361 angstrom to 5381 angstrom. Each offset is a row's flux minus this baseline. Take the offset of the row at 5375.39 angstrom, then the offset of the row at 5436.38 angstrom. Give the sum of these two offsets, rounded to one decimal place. -3.4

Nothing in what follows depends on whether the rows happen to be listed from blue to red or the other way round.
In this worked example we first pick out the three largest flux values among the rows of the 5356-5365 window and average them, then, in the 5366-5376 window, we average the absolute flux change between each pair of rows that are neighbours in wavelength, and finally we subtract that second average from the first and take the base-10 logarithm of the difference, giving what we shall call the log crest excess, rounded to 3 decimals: 1.690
